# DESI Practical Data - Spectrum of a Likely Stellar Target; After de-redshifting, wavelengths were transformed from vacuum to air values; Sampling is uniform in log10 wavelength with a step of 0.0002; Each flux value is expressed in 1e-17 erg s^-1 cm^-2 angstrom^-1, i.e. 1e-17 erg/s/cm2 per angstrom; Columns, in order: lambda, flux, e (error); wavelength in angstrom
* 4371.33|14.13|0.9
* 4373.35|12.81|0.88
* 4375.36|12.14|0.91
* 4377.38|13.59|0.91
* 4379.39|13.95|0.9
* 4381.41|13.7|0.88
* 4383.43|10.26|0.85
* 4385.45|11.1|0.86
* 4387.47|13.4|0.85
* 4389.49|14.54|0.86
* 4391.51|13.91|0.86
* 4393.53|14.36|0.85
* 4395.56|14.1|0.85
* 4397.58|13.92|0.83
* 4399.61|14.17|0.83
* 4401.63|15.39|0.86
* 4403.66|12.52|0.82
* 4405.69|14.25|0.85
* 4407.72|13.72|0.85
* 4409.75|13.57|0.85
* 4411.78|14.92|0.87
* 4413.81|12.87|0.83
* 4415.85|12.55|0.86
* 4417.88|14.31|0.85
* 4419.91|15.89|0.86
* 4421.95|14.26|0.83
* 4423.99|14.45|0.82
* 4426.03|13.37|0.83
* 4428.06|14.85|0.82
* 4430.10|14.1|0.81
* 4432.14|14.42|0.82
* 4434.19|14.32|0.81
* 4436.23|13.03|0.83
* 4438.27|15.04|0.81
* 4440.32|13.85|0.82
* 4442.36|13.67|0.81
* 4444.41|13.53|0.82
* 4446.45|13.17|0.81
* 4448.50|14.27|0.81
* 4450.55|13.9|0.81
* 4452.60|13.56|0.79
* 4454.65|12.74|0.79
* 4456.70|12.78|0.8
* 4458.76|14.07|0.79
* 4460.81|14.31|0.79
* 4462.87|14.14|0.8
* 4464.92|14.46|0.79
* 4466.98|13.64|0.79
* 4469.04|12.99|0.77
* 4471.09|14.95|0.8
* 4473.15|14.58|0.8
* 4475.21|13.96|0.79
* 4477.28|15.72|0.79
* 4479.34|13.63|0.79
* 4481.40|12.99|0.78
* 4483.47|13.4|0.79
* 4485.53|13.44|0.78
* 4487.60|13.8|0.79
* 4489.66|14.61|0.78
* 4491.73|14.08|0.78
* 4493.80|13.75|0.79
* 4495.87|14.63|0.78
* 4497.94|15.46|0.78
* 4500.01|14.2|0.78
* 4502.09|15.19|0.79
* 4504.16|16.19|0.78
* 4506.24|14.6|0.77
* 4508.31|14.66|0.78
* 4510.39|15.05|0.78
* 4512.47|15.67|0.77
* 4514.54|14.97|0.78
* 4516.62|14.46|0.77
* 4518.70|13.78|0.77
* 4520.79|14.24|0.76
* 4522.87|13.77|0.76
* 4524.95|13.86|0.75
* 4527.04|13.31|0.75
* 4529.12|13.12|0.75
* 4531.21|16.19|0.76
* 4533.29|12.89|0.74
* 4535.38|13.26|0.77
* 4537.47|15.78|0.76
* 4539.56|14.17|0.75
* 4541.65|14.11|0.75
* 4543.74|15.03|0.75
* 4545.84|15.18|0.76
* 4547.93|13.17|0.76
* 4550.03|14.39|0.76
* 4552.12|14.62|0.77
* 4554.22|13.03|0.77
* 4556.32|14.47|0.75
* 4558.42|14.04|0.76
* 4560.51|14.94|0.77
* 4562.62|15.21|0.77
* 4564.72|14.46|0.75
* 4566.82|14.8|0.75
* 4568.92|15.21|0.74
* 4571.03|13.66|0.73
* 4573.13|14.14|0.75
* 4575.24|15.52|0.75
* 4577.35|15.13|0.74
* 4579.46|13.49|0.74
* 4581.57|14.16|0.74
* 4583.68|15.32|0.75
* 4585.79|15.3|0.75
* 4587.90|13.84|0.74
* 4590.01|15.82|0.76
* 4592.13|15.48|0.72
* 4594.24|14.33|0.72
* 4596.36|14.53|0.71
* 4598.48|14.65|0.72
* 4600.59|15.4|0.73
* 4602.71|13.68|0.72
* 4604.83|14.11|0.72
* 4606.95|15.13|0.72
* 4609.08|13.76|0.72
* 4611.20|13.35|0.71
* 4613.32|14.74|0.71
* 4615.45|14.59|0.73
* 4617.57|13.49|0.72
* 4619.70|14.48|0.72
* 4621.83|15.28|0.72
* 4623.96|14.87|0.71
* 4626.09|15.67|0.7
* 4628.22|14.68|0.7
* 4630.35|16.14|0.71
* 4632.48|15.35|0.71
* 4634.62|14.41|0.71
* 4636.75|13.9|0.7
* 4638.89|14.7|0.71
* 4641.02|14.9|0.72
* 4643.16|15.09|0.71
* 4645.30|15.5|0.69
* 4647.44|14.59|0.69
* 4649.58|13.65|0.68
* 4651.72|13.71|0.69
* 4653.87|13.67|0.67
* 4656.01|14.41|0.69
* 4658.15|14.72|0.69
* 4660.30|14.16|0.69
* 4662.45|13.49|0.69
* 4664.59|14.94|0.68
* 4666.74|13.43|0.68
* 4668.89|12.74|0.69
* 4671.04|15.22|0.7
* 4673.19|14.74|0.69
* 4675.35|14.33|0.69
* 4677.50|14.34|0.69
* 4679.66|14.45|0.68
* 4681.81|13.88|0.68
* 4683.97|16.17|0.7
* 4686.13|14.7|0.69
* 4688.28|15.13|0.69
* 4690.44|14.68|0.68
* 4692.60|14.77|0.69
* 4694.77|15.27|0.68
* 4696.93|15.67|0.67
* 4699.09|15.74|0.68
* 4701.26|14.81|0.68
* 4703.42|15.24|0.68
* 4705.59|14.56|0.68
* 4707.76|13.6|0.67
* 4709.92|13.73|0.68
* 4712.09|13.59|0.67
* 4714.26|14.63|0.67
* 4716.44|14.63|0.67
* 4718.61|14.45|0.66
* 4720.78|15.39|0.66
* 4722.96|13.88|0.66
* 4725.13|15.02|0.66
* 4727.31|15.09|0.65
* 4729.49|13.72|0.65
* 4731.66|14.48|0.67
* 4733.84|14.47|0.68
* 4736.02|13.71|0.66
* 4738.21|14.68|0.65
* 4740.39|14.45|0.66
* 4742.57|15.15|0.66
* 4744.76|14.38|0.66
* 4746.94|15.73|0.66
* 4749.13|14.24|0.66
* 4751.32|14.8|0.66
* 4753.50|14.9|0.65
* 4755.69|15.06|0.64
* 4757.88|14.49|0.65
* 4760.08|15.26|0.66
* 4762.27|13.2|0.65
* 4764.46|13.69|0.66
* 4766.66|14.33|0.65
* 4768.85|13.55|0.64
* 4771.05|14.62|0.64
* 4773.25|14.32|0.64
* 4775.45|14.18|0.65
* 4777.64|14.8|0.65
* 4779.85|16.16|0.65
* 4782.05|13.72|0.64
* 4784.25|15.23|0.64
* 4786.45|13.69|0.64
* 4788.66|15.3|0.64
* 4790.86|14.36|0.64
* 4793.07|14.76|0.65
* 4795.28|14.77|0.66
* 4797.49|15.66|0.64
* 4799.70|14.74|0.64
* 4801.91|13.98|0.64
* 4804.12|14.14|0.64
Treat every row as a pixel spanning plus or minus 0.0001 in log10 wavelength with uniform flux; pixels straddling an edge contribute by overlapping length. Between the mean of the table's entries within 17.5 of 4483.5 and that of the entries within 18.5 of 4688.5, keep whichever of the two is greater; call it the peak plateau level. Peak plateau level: 14.9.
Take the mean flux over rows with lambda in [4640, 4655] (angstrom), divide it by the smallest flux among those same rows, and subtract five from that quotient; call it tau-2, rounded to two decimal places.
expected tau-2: -3.94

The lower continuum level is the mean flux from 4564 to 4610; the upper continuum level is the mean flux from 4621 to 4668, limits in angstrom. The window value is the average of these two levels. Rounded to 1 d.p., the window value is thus 14.6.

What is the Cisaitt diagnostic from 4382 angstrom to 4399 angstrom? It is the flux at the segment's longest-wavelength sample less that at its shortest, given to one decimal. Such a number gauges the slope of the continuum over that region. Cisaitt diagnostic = 3.7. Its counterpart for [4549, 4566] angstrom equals 0.1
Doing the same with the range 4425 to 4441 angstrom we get 0.5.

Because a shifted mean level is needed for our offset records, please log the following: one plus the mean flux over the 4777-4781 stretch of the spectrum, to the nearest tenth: 16.5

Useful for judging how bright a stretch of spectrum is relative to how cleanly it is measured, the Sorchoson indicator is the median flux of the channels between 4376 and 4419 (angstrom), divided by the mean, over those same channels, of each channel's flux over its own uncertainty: 0.88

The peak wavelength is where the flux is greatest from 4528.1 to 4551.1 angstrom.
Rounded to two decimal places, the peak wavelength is 4531.21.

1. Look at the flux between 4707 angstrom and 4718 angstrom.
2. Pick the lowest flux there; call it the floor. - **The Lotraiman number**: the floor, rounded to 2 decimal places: 13.59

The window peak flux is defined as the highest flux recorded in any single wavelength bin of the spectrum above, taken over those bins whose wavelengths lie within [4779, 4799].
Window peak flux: 16.16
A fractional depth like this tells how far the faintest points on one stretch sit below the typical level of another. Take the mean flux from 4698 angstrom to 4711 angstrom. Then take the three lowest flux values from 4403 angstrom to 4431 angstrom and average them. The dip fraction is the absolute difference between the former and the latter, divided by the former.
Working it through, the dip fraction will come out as 0.135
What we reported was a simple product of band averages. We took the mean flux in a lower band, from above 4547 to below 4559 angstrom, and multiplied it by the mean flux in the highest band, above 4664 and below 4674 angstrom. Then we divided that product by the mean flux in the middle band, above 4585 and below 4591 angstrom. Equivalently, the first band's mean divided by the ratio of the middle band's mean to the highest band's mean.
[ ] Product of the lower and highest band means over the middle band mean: 13.2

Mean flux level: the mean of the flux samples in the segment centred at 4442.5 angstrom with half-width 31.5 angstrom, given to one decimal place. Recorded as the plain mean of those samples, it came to 14.0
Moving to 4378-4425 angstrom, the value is 13.7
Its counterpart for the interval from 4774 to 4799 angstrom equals 14.8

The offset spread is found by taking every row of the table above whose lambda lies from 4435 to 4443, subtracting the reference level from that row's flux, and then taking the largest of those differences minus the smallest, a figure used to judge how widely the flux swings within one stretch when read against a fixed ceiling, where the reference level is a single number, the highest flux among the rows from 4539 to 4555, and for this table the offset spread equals 2.01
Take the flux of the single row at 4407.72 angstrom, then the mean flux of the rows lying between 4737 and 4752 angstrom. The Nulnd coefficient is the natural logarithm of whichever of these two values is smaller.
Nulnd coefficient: 2.619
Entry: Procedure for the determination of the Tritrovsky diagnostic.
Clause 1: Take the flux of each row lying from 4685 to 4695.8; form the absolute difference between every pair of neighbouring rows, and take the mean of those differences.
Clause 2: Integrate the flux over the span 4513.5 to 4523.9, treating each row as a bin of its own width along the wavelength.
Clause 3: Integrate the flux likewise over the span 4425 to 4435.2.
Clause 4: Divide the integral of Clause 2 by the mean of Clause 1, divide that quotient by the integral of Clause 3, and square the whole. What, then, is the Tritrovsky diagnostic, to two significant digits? 7.7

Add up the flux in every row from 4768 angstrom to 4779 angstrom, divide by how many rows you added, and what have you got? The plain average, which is 14.3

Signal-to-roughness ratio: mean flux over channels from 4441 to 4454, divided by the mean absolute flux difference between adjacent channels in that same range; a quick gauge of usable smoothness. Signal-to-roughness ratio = 30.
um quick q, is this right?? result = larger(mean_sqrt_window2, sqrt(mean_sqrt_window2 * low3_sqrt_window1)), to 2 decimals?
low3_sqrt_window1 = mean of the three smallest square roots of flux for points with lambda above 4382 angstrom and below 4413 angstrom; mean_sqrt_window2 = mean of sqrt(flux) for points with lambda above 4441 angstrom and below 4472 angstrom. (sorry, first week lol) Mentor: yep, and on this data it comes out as 3.71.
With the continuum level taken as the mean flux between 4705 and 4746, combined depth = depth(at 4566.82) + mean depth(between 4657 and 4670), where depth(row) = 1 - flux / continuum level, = 0.006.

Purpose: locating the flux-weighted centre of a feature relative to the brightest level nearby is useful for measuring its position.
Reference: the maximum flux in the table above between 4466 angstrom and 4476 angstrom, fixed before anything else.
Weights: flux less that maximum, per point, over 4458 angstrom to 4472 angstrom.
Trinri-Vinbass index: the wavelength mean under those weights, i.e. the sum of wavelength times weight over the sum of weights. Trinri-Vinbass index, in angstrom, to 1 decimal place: 4465.1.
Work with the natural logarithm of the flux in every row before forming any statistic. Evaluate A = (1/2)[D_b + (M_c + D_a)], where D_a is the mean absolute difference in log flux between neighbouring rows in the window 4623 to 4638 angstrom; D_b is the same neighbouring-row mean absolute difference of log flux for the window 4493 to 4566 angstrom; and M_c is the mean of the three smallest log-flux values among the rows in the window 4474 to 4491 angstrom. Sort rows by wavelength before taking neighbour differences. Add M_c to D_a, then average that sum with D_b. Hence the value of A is 1.36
